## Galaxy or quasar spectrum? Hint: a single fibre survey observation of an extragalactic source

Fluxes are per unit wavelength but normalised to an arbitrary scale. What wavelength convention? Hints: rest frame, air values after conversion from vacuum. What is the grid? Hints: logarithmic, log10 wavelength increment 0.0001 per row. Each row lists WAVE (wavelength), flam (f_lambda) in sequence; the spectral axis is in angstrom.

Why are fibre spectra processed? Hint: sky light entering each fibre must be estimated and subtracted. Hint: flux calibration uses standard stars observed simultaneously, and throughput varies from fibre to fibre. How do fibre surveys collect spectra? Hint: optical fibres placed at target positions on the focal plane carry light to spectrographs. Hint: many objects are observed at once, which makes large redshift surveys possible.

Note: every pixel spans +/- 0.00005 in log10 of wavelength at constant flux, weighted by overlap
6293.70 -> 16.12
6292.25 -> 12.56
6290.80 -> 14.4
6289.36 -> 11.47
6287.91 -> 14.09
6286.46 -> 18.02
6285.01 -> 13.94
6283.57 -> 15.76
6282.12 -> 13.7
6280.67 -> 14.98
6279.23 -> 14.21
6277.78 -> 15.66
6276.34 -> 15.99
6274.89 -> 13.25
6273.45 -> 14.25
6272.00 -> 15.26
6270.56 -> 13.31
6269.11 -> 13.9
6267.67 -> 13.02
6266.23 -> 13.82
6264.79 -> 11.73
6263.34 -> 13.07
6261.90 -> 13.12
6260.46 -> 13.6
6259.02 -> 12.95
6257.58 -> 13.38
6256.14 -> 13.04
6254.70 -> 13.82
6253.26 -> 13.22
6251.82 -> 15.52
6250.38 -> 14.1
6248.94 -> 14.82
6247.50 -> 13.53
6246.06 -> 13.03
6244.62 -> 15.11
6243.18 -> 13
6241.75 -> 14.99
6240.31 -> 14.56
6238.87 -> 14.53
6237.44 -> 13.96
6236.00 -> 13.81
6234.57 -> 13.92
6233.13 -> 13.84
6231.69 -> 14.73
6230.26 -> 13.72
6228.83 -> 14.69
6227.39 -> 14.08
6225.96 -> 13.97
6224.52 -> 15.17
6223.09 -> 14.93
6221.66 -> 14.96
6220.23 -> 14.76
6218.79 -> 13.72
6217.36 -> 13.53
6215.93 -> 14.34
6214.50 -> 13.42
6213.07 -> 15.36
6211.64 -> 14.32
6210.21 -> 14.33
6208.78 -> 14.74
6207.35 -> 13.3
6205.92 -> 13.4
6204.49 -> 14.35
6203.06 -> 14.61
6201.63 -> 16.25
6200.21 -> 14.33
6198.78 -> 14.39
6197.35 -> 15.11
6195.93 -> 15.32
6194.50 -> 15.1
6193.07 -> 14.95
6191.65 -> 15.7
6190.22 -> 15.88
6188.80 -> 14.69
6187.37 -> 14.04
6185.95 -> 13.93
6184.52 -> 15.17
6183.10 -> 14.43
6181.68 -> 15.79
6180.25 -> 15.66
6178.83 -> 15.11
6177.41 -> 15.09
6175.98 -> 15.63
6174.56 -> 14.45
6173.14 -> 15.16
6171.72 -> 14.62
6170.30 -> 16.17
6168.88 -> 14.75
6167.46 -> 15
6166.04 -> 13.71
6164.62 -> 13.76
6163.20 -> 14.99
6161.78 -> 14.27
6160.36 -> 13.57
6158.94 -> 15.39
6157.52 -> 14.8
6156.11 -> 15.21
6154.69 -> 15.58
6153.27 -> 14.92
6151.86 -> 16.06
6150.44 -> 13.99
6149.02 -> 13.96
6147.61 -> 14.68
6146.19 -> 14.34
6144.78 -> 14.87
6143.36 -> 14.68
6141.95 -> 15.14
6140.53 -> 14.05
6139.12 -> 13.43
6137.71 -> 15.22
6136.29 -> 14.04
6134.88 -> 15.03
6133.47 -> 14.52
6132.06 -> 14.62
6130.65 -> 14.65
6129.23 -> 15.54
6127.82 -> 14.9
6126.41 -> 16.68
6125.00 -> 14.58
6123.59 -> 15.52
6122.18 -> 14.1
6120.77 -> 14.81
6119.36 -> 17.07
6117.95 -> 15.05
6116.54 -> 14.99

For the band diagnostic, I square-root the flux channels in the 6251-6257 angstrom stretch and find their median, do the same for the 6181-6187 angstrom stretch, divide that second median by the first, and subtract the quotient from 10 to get 8.95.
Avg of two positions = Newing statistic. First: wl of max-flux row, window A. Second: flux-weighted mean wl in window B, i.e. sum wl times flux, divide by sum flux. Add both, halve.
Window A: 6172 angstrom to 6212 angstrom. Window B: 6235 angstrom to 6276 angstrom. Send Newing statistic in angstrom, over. 6228.4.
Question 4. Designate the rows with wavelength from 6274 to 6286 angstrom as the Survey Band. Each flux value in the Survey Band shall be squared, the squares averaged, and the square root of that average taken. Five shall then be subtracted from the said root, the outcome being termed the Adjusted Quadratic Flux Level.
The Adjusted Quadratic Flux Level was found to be 9.7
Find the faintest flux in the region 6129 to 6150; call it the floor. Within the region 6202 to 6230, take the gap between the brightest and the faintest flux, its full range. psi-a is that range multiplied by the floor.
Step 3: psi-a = 28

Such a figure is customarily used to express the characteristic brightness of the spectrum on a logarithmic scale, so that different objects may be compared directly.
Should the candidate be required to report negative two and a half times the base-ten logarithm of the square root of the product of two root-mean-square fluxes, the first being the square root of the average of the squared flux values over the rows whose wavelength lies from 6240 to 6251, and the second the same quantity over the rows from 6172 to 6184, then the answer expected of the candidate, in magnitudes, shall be -2.92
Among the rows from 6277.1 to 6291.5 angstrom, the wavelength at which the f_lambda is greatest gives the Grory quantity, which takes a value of 6286.46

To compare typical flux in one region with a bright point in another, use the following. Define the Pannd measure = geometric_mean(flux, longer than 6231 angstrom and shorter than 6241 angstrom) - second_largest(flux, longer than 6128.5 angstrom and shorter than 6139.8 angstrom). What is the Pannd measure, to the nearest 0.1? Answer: -1.0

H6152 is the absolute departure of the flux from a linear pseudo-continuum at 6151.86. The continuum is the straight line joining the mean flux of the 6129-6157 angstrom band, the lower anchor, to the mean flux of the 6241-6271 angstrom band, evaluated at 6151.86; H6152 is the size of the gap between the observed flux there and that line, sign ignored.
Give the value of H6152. 1.4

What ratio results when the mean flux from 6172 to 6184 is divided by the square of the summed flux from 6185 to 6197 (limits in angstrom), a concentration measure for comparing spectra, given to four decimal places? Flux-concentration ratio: 0.0011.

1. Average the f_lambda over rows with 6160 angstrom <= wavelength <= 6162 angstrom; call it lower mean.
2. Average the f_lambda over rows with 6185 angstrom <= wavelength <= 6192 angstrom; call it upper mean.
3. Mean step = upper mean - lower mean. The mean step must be 0.9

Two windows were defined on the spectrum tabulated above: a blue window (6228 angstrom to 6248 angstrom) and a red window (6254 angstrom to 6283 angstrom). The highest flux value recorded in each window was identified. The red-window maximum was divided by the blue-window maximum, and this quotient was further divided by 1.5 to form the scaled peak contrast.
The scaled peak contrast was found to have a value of 0.71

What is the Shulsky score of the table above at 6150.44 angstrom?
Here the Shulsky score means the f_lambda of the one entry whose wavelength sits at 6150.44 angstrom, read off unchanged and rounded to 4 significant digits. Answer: 13.99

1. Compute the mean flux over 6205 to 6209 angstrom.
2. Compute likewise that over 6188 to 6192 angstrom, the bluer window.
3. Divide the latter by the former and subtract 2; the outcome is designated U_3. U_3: -0.88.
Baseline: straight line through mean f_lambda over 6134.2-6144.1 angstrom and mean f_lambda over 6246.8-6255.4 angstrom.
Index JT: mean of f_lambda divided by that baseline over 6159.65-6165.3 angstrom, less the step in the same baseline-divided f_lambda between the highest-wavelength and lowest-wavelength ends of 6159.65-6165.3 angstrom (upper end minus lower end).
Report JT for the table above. 0.97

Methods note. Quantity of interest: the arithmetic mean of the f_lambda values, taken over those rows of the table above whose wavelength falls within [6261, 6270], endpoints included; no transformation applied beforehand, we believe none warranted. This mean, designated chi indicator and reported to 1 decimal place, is 13.1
